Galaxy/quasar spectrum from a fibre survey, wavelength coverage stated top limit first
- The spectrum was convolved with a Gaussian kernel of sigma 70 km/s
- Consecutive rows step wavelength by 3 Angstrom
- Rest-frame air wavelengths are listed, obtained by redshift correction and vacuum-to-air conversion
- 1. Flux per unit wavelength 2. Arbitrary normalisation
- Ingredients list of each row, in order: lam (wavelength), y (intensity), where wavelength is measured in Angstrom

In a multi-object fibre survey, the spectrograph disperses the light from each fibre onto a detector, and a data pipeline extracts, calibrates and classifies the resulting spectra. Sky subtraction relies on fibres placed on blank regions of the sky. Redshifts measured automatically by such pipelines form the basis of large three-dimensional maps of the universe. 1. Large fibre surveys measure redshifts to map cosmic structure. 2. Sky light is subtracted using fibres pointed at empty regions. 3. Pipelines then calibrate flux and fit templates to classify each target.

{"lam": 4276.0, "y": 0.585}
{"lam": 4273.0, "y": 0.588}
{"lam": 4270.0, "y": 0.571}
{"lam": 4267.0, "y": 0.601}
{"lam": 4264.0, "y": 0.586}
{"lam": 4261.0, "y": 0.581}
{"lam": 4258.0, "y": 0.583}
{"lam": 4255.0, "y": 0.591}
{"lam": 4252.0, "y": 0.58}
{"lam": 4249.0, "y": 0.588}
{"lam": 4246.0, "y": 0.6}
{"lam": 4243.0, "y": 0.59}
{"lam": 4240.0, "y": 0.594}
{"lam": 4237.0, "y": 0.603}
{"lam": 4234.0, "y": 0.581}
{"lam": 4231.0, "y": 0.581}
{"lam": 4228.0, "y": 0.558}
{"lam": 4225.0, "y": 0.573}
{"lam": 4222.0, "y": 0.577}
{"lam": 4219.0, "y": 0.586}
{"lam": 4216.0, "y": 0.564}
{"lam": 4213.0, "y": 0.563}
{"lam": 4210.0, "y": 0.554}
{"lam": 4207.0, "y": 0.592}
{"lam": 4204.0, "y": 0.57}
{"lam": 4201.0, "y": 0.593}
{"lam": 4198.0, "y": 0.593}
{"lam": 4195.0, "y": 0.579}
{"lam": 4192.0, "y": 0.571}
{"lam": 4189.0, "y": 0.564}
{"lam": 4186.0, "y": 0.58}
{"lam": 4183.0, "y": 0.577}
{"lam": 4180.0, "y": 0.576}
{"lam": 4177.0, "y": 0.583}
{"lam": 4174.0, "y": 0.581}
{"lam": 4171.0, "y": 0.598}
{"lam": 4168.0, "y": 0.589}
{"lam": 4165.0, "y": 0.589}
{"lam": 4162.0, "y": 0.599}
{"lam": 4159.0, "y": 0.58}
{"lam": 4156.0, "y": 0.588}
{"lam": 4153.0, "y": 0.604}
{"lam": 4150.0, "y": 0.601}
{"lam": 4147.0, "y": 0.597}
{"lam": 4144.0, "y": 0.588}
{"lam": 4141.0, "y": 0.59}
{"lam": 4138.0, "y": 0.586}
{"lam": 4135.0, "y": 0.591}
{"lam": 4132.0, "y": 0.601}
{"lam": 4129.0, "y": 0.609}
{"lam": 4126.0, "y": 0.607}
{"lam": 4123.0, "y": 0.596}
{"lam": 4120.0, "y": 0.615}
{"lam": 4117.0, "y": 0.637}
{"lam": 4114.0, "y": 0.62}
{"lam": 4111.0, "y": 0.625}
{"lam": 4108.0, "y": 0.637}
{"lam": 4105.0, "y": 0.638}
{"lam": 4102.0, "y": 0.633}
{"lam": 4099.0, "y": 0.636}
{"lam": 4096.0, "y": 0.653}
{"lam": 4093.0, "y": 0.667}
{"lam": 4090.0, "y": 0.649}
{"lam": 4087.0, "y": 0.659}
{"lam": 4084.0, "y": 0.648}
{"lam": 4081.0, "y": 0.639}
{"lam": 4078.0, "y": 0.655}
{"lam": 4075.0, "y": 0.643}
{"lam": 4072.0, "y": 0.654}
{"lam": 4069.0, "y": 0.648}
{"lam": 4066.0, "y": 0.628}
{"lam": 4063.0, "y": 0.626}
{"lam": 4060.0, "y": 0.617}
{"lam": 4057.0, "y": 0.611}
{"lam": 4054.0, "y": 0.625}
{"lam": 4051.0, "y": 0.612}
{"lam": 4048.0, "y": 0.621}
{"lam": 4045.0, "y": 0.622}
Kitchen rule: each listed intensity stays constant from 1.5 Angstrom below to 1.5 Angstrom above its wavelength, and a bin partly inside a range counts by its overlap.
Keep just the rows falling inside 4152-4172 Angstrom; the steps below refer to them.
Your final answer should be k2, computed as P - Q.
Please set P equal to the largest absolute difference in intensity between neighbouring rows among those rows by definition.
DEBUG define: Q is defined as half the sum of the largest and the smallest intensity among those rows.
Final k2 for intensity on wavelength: -0.57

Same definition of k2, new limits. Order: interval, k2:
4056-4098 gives -0.62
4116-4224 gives -0.56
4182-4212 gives -0.54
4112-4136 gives -0.59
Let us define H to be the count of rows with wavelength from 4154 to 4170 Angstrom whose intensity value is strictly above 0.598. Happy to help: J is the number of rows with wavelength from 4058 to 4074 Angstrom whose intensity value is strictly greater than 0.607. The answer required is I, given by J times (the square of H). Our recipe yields 5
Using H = 1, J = 5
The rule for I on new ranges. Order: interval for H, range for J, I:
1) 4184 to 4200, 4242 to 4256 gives 0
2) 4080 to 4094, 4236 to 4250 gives 0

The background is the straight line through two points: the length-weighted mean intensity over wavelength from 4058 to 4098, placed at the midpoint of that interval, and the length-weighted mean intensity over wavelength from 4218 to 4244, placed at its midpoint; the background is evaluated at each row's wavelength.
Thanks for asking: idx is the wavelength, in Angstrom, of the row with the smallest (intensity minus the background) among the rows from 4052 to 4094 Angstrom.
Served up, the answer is 4057.0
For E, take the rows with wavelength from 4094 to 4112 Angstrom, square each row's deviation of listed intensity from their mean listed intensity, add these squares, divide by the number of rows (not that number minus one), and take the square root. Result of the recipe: 0.0083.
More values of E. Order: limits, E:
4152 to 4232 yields 0.0125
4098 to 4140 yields 0.0178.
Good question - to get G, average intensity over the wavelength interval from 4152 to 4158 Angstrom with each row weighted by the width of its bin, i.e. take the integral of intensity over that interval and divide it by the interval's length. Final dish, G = 0.594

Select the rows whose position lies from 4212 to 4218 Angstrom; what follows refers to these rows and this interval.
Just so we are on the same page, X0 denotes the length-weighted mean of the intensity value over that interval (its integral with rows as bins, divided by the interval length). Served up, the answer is 0.57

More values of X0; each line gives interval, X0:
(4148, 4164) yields 0.59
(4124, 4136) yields 0.60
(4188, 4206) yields 0.58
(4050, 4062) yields 0.62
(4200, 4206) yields 0.58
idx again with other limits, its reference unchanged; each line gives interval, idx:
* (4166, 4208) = 4189.0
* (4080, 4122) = 4120.0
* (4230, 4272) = 4231.0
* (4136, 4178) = 4138.0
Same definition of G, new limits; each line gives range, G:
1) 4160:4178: 0.590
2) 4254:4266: 0.586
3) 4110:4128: 0.616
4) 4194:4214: 0.578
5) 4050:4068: 0.621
